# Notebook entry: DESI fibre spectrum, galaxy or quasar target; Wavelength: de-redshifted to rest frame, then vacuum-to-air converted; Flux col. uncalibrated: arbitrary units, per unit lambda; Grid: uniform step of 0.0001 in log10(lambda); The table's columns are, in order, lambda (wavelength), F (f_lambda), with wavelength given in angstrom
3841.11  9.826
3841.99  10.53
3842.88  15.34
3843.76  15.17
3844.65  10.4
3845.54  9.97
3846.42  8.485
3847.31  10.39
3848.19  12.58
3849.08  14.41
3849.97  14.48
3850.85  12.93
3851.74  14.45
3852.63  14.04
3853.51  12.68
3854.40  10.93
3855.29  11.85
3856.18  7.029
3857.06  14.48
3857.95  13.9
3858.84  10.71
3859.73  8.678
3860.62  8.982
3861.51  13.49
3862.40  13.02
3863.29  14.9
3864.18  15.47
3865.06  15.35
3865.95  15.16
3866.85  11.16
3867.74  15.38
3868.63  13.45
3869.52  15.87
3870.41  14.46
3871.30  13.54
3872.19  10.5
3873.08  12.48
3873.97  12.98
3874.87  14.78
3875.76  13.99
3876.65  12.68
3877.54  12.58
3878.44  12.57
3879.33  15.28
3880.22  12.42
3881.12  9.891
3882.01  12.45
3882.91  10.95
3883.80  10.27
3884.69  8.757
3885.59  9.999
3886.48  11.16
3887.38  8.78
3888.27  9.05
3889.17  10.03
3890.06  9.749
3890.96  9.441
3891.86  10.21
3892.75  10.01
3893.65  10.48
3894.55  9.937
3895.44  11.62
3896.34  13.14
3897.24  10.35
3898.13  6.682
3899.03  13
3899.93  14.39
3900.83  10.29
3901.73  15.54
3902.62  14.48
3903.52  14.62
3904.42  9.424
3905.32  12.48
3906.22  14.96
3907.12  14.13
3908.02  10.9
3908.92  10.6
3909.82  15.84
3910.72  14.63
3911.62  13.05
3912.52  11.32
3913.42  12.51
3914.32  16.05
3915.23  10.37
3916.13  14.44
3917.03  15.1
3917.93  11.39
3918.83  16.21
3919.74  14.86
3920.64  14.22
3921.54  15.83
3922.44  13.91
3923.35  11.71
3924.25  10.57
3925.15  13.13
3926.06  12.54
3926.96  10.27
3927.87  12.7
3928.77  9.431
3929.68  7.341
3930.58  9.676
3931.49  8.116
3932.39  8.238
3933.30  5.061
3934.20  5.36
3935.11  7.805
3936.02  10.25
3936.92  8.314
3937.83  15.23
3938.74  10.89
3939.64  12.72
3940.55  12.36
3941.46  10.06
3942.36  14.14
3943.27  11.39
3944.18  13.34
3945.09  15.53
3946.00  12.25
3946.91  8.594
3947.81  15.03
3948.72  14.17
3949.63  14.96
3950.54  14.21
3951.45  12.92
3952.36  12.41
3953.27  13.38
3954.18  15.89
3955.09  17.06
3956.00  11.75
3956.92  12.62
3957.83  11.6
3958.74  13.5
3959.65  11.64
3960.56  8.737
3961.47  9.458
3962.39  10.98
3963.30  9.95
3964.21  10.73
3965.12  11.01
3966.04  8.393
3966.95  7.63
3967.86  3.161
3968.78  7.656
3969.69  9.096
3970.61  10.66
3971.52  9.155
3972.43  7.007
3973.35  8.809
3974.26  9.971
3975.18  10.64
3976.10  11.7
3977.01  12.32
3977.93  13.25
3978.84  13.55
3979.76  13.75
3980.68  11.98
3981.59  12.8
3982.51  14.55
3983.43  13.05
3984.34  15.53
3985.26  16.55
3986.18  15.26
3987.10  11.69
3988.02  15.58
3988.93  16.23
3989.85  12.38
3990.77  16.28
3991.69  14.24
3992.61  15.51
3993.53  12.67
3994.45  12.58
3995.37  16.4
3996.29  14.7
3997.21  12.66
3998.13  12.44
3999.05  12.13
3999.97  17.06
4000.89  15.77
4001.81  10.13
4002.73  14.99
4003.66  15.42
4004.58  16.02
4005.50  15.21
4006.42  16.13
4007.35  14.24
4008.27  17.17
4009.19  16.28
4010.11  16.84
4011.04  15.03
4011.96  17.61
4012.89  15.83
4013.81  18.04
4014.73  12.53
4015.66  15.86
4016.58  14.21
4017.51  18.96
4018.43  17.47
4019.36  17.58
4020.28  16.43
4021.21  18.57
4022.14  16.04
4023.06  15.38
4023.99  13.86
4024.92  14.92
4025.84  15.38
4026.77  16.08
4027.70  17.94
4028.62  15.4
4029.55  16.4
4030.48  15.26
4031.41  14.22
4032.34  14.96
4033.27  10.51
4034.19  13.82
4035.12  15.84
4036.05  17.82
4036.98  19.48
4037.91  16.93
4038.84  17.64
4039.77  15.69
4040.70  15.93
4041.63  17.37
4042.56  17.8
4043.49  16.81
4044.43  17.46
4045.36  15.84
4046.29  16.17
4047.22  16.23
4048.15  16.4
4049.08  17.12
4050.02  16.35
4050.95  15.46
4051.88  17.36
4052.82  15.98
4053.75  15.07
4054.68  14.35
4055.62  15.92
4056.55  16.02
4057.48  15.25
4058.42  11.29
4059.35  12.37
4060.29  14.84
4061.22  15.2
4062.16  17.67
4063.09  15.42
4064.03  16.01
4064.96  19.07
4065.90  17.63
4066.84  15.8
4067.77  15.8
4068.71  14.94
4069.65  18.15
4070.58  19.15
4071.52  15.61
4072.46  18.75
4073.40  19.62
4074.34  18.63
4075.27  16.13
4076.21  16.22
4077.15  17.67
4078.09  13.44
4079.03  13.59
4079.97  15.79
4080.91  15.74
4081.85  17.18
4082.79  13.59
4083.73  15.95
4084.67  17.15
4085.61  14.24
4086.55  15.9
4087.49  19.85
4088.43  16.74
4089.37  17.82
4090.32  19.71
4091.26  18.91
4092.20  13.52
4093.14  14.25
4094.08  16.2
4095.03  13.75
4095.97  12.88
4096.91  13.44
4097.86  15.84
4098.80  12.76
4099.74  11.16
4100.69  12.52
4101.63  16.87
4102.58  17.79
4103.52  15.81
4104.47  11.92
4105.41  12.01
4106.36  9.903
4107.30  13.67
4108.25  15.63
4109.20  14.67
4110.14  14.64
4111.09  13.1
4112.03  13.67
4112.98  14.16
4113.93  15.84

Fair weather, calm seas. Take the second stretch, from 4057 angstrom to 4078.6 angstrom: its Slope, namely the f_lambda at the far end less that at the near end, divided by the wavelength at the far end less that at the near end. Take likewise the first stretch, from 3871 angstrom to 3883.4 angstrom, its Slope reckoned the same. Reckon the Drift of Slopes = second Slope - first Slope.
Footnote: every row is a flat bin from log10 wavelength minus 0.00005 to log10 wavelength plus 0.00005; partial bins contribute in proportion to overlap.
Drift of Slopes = 0.1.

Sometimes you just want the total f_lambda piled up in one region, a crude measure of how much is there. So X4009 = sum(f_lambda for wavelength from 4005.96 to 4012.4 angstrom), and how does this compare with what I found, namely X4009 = 113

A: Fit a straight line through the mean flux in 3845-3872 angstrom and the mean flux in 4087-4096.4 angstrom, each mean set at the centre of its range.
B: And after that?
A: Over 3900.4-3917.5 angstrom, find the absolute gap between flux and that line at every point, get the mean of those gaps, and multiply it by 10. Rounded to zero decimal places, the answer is 19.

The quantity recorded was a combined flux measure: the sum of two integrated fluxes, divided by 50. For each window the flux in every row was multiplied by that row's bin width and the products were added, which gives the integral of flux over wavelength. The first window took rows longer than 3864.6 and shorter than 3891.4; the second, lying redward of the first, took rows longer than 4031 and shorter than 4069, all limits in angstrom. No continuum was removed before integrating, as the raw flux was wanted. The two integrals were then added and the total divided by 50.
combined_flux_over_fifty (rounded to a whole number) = 19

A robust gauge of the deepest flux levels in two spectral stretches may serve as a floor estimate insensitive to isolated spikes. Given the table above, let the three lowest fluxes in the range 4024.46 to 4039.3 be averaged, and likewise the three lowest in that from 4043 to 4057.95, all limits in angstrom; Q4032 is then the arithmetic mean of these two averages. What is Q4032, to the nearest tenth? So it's 13.9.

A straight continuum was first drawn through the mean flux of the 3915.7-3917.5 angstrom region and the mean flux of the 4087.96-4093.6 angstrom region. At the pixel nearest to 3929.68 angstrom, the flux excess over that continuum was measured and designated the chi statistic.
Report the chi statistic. -7.6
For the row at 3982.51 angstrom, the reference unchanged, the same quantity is -1.0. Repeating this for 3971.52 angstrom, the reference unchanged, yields -6.3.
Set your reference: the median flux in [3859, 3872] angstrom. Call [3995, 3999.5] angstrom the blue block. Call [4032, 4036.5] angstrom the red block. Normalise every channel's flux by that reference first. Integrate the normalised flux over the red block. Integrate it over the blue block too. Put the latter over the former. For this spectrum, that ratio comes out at 0.93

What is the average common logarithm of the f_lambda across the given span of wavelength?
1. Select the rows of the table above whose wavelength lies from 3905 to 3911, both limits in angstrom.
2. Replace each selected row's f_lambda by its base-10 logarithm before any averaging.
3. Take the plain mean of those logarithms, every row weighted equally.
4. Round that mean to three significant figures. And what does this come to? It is 1.12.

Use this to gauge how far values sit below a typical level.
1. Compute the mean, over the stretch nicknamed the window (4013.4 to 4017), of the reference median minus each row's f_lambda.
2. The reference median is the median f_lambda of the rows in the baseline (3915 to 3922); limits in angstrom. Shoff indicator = -0.5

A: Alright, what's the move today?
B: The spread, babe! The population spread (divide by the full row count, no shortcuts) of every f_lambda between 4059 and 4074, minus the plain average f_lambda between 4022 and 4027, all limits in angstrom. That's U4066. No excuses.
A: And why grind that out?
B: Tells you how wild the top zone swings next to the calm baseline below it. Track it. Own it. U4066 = -13.3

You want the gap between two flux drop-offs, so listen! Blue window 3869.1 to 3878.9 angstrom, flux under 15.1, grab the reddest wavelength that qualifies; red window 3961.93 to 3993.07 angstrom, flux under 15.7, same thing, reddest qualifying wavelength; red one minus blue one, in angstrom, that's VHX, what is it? 114.2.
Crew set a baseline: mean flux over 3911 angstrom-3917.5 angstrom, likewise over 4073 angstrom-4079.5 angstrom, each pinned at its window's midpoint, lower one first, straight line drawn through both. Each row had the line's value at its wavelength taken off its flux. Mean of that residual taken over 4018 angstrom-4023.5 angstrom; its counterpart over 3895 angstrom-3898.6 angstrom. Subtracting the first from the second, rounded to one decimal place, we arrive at -4.0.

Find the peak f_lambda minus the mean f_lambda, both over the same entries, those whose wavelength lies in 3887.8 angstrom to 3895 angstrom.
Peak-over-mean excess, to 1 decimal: 0.6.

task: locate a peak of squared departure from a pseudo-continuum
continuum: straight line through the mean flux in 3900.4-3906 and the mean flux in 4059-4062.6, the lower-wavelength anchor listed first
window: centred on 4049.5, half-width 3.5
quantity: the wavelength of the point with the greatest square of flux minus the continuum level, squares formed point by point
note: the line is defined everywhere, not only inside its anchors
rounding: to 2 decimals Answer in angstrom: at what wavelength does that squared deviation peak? 4051.88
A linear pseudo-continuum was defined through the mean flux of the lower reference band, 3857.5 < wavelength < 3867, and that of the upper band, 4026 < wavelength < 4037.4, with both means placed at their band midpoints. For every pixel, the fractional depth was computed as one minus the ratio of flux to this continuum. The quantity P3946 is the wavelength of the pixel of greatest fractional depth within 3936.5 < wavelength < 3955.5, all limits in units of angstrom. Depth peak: 3936.92 angstrom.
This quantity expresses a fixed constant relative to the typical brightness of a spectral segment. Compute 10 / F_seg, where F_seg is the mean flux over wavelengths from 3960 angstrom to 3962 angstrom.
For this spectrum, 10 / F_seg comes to 1.1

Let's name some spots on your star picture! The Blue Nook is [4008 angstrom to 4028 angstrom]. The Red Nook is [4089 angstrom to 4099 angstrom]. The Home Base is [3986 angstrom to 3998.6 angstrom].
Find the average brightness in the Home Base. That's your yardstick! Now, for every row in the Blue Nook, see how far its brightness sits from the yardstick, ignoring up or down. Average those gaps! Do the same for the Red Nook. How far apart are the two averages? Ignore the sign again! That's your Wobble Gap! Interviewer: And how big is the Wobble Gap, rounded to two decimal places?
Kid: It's 0.25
